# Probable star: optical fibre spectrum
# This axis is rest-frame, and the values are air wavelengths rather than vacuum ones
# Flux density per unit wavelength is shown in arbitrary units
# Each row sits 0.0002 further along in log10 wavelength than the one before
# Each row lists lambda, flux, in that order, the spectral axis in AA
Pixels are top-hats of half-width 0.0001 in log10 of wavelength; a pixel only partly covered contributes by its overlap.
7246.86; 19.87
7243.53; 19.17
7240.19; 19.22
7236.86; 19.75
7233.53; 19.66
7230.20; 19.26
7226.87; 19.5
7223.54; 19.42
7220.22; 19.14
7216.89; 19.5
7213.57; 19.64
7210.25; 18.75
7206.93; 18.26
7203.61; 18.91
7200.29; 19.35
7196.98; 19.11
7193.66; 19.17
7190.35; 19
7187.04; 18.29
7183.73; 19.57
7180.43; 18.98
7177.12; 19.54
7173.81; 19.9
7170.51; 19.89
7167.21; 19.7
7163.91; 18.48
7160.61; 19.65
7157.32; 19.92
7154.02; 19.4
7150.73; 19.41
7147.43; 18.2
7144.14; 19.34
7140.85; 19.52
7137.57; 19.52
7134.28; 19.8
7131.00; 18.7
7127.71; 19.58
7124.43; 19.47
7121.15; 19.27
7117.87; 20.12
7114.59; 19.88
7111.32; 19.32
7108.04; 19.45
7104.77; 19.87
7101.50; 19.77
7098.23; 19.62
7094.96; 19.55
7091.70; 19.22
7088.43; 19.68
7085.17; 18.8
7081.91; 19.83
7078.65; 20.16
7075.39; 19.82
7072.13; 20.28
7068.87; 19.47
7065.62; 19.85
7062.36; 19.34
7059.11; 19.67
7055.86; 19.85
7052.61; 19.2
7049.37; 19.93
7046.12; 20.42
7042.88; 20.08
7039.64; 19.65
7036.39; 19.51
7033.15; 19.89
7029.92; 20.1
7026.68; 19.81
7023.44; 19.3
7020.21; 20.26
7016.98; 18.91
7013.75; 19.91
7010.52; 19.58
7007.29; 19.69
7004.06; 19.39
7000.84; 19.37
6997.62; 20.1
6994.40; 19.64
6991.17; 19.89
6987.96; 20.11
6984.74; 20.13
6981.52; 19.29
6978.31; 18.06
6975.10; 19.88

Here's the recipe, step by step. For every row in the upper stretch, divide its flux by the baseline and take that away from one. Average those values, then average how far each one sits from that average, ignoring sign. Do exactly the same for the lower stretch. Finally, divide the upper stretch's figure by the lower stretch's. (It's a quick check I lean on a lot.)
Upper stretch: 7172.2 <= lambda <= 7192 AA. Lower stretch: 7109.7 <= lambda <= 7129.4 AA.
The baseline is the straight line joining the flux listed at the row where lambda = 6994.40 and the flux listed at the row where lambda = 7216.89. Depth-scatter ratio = 1.7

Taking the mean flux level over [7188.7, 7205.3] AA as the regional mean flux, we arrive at 19.1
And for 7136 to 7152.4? 19.2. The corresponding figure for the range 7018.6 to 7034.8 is 19.9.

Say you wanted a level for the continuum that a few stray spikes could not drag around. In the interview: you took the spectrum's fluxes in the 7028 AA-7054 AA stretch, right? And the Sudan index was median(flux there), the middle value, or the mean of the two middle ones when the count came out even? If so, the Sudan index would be 19.9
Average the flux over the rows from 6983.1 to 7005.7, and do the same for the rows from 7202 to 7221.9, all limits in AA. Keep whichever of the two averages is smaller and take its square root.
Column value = 4.36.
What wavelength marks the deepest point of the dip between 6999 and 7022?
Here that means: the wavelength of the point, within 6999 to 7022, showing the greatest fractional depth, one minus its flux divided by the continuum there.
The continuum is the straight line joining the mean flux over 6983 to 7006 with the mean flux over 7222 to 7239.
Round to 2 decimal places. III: 7016.98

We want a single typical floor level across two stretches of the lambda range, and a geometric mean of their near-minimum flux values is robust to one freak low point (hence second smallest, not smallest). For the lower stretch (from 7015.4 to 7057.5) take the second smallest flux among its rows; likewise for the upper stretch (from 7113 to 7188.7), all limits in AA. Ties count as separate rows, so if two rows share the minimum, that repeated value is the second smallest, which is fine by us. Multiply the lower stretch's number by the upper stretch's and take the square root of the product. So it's 18.7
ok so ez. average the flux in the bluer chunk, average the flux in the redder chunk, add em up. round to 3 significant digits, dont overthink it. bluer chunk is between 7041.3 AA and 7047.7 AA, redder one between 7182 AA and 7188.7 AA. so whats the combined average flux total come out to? 39.2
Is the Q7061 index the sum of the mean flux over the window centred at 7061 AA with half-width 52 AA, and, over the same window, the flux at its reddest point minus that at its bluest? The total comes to 19.4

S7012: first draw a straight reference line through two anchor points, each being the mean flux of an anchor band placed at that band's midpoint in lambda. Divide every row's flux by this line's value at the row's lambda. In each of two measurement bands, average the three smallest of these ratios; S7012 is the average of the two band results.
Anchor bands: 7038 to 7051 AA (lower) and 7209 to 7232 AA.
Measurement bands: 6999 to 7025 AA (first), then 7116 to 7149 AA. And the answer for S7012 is 0.952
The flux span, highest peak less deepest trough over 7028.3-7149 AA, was 2.22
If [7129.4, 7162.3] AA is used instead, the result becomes 1.72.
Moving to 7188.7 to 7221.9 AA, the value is 1.38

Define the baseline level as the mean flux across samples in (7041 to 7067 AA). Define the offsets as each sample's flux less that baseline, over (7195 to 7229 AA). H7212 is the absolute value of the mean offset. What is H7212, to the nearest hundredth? 0.63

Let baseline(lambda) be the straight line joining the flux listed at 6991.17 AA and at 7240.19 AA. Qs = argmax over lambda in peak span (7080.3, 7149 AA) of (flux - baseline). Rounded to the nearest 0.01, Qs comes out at 7117.87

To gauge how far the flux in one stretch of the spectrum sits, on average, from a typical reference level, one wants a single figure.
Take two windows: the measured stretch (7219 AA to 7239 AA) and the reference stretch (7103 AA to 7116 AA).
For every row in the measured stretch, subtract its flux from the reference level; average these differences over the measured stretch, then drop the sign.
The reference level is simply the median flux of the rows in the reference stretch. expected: 0.20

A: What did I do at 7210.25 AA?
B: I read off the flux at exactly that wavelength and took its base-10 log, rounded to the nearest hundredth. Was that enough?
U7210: 1.27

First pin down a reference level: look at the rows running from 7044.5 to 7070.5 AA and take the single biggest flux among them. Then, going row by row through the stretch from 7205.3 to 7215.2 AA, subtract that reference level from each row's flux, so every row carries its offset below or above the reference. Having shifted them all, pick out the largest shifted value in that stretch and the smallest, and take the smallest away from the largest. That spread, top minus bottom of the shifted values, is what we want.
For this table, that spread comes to 1.38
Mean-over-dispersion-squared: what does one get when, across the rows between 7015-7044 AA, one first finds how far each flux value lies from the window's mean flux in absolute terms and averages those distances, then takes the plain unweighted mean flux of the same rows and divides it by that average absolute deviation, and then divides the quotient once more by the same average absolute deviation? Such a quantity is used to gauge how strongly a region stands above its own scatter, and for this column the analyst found 172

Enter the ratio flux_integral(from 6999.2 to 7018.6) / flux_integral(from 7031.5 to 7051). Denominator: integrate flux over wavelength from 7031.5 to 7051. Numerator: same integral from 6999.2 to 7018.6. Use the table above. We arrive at 0.973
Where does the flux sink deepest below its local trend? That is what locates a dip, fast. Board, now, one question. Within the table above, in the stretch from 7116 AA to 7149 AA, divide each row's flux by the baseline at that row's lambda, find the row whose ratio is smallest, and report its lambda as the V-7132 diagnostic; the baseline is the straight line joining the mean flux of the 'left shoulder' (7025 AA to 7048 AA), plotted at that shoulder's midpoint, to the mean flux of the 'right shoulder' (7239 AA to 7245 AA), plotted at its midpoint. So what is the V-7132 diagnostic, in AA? 7147.43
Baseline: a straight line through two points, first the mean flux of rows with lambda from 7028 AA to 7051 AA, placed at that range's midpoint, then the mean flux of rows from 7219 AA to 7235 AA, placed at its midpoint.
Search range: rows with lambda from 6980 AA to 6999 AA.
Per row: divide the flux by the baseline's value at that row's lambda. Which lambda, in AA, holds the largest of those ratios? 6997.62 AA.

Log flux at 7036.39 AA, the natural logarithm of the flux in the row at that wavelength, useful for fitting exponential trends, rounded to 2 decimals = 2.97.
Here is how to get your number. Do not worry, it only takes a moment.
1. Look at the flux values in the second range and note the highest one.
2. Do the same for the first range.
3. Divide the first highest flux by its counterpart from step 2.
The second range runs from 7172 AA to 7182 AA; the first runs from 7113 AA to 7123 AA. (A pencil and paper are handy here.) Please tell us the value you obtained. 0.989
